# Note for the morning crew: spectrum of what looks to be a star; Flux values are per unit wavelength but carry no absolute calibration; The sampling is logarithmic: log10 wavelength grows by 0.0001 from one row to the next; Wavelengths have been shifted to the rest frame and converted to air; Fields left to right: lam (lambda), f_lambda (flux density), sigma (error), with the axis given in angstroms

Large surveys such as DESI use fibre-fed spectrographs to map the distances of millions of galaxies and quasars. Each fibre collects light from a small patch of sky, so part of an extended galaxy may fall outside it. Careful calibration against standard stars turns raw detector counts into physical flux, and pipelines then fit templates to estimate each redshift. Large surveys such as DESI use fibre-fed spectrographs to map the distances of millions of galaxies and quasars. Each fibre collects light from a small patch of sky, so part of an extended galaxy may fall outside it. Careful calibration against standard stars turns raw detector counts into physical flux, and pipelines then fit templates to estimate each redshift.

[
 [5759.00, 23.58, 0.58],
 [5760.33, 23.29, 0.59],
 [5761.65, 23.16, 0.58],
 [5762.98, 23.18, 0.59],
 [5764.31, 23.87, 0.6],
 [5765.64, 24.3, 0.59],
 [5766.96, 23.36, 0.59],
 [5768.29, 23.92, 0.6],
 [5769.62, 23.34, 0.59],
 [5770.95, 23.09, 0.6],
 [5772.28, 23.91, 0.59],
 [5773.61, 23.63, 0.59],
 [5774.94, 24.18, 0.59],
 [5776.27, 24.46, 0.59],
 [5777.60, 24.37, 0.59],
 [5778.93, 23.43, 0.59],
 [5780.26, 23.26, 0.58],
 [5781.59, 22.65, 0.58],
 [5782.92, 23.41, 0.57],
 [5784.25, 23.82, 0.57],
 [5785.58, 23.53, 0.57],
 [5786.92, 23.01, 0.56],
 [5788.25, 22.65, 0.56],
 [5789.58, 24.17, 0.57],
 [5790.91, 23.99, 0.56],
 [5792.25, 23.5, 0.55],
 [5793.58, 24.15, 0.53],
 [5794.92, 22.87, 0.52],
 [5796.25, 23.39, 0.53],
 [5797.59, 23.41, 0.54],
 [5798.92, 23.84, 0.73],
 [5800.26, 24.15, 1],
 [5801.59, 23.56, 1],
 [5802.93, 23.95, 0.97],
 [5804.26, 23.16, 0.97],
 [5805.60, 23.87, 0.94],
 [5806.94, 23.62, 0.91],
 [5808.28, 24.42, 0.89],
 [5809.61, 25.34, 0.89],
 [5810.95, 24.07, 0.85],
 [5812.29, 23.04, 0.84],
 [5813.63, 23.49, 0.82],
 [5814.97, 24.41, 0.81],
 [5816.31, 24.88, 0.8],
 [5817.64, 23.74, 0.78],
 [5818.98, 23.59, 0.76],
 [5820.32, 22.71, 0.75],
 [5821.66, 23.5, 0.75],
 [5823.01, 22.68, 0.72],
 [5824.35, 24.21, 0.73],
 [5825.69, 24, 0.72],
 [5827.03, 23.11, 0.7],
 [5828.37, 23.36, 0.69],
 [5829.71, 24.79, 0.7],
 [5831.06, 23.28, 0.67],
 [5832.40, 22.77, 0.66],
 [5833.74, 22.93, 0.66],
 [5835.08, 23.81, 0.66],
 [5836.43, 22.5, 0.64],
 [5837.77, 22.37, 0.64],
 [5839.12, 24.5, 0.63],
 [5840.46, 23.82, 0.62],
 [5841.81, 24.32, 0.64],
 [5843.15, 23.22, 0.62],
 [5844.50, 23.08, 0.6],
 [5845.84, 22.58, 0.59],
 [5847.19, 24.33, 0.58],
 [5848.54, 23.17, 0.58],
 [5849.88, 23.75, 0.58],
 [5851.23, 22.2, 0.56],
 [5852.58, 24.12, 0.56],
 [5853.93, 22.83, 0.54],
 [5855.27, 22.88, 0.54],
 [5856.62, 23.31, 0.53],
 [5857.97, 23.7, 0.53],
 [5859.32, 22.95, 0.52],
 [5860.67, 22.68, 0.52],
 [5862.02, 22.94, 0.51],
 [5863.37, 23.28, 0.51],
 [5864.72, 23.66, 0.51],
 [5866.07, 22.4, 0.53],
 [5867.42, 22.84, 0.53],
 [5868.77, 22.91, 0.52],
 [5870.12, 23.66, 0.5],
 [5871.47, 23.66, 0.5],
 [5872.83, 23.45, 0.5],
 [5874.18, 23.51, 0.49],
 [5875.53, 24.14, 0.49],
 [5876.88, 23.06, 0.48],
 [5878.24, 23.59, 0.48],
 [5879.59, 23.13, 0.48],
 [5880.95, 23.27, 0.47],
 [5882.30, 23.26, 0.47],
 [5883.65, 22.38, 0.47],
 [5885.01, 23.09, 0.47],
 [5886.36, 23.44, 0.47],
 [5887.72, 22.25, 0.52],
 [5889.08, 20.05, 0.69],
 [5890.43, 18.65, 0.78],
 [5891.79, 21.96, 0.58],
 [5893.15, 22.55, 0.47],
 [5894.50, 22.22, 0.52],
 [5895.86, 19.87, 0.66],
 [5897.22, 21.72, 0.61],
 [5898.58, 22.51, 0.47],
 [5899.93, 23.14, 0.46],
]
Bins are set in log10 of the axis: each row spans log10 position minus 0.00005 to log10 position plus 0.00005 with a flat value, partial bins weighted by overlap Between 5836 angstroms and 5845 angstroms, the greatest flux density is 24.5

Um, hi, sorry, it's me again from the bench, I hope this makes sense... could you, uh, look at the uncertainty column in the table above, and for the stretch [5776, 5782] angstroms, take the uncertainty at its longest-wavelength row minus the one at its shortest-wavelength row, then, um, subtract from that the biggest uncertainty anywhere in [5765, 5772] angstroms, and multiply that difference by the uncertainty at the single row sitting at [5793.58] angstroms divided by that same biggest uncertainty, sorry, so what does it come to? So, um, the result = -0.539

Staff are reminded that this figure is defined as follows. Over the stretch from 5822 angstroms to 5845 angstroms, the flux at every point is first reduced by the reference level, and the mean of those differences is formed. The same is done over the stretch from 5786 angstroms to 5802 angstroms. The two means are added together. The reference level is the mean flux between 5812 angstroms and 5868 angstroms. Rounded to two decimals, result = 0.26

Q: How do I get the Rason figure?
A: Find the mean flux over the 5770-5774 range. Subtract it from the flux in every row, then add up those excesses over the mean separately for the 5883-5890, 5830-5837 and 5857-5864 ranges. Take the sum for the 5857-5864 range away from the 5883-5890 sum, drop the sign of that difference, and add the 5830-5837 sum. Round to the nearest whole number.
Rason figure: 2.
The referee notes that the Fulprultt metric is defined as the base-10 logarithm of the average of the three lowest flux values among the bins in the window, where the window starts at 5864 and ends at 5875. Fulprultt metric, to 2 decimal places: 1.36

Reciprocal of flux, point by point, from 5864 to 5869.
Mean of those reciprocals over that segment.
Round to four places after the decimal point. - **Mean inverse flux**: 0.0436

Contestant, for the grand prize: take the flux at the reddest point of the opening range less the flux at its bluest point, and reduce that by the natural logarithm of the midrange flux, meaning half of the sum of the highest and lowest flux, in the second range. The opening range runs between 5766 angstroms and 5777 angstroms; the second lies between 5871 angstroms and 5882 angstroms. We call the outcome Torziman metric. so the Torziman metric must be -2.1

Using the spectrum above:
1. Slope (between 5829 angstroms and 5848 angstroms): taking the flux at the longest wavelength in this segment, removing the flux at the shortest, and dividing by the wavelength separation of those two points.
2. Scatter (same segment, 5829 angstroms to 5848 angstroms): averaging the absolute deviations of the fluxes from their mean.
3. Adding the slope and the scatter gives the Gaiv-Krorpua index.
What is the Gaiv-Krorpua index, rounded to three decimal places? 0.669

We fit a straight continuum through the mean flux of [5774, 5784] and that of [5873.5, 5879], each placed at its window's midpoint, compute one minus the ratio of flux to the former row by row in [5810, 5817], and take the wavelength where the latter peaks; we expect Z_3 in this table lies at 5812.29 angstroms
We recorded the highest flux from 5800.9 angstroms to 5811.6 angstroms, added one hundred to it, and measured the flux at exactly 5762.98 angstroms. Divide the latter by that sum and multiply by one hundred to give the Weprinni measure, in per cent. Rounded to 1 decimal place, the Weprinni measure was 18.5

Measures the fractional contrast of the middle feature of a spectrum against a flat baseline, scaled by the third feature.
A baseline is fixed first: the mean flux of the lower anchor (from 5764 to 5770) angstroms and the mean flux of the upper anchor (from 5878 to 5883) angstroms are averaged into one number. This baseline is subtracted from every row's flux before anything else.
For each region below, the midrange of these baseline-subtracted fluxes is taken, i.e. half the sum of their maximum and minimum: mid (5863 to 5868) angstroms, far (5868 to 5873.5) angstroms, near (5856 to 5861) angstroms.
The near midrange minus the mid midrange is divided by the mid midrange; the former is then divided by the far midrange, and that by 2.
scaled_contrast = 0.6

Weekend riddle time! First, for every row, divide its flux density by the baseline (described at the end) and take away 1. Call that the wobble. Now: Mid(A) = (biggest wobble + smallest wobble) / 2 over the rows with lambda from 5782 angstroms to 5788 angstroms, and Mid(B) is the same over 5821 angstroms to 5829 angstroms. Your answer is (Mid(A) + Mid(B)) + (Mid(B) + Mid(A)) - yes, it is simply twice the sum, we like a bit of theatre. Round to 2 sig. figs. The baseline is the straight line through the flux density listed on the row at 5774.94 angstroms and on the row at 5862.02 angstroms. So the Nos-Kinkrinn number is -0.055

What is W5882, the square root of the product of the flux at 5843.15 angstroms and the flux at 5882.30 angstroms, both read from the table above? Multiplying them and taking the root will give 23.2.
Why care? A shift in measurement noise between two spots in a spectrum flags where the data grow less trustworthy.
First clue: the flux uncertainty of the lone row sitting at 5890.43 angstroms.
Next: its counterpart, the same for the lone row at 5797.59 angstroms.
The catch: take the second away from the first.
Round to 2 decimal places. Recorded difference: 0.24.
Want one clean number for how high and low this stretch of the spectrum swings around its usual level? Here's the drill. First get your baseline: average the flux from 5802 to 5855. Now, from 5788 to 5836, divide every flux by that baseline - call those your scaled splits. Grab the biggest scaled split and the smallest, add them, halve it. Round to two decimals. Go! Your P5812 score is 1.02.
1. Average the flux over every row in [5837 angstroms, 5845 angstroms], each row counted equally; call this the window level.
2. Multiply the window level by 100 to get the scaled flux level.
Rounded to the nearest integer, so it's 2355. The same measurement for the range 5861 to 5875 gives 2323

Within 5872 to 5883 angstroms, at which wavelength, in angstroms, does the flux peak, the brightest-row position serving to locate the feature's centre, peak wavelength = 5875.53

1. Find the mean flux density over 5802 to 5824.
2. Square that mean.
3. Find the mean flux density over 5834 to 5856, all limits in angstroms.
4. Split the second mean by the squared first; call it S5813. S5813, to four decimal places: 0.0413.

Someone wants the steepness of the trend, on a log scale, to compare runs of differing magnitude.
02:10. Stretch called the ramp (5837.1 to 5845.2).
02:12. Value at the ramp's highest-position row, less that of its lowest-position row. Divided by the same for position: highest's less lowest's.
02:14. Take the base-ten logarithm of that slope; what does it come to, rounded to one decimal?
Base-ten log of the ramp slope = -1.0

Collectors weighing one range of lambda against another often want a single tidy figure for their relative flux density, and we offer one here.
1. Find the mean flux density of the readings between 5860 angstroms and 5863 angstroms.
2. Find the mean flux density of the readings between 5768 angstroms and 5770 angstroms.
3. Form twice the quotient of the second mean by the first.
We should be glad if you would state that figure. 2.07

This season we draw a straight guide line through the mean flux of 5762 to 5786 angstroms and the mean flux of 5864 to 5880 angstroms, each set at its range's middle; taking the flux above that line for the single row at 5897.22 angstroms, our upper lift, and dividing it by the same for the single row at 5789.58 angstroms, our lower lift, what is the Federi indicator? -2.7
